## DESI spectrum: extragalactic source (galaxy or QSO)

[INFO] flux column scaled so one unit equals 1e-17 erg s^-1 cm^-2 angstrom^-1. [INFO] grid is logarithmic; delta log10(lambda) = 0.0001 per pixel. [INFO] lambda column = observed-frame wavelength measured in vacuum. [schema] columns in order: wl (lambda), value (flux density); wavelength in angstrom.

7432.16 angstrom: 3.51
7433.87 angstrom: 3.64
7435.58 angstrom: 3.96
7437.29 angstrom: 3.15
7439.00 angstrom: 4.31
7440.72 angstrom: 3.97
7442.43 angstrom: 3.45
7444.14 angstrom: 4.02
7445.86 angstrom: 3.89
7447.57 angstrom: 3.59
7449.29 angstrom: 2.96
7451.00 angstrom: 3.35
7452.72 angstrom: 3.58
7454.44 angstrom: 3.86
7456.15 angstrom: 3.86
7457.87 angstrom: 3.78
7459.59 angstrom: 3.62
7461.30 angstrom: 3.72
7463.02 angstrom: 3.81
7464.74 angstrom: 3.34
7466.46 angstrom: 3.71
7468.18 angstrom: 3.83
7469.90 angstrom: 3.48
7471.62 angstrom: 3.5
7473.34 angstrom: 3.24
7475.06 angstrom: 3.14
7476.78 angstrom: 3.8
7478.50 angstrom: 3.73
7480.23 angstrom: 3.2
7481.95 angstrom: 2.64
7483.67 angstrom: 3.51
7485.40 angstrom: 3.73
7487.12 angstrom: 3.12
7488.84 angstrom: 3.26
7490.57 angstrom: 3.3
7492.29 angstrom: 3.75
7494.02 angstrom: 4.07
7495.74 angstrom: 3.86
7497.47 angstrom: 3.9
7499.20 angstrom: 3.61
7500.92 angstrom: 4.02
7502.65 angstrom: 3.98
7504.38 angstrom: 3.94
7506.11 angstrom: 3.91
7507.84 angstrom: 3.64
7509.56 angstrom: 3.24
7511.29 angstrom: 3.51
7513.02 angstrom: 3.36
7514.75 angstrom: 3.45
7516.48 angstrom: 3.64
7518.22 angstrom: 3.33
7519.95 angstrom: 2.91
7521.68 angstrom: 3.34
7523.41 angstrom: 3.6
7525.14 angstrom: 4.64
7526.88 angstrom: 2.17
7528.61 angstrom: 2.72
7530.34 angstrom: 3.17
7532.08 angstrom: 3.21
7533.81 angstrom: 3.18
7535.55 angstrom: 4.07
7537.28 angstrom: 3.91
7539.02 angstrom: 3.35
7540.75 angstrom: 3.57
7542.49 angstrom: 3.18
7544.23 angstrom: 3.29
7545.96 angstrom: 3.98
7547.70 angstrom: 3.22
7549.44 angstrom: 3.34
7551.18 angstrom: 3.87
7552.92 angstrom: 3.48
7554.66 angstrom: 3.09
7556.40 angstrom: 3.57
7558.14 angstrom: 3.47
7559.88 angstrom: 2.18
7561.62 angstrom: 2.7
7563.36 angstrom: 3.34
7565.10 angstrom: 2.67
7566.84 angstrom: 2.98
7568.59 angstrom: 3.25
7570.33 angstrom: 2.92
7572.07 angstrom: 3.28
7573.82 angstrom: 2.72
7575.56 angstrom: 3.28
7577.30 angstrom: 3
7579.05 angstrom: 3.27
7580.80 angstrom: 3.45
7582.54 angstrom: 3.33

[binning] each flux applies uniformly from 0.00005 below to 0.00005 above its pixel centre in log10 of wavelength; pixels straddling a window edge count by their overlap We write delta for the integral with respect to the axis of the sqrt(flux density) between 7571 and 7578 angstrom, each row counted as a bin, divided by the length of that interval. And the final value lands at 1.75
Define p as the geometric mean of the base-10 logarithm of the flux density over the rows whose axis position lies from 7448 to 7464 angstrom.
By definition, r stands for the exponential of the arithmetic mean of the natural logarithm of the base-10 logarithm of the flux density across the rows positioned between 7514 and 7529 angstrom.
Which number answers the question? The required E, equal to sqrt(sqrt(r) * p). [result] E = 0.63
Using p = 0.556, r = 0.50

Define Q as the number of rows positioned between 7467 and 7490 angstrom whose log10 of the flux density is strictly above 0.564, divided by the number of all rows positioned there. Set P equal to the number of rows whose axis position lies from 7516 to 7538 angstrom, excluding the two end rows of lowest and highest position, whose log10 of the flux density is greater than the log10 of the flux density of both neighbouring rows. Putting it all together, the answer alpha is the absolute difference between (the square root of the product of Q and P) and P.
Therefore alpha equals 2.04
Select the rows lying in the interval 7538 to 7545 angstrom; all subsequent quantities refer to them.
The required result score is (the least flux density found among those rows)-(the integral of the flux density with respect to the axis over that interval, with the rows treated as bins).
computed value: -20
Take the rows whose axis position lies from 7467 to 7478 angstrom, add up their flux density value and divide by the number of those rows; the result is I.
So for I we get 3.50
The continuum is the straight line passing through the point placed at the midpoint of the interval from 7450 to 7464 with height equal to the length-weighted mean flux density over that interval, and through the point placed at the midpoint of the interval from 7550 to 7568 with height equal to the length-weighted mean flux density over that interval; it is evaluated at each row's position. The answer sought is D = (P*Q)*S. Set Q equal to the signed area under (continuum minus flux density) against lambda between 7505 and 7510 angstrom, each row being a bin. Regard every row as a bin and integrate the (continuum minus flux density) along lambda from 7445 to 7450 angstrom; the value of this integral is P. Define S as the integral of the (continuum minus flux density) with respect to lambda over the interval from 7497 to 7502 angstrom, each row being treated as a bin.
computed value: 2.7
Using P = 1.2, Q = -1.1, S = -1.9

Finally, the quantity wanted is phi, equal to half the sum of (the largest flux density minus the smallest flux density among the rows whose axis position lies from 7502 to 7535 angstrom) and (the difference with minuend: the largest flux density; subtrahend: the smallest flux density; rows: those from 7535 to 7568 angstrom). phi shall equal 2.18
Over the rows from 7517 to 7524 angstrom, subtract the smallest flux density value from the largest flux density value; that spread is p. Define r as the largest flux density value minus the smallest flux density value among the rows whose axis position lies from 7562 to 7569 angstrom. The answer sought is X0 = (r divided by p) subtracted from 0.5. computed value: -0.5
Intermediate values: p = 0.7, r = 0.7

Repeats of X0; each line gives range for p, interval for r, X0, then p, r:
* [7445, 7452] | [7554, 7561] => -1.0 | 0.9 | 1.4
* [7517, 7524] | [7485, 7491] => -0.4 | 0.7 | 0.6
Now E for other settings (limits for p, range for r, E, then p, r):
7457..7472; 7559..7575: 0.61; 0.561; 0.45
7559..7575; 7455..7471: 0.58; 0.454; 0.57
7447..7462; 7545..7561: 0.63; 0.553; 0.51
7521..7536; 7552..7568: 0.59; 0.507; 0.47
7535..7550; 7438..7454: 0.64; 0.546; 0.56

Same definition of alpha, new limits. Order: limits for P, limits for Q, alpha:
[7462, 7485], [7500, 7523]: 2.04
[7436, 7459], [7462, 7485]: 1.12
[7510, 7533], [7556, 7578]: 2.00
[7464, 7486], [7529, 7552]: 2.04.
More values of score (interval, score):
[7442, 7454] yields -40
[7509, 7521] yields -37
